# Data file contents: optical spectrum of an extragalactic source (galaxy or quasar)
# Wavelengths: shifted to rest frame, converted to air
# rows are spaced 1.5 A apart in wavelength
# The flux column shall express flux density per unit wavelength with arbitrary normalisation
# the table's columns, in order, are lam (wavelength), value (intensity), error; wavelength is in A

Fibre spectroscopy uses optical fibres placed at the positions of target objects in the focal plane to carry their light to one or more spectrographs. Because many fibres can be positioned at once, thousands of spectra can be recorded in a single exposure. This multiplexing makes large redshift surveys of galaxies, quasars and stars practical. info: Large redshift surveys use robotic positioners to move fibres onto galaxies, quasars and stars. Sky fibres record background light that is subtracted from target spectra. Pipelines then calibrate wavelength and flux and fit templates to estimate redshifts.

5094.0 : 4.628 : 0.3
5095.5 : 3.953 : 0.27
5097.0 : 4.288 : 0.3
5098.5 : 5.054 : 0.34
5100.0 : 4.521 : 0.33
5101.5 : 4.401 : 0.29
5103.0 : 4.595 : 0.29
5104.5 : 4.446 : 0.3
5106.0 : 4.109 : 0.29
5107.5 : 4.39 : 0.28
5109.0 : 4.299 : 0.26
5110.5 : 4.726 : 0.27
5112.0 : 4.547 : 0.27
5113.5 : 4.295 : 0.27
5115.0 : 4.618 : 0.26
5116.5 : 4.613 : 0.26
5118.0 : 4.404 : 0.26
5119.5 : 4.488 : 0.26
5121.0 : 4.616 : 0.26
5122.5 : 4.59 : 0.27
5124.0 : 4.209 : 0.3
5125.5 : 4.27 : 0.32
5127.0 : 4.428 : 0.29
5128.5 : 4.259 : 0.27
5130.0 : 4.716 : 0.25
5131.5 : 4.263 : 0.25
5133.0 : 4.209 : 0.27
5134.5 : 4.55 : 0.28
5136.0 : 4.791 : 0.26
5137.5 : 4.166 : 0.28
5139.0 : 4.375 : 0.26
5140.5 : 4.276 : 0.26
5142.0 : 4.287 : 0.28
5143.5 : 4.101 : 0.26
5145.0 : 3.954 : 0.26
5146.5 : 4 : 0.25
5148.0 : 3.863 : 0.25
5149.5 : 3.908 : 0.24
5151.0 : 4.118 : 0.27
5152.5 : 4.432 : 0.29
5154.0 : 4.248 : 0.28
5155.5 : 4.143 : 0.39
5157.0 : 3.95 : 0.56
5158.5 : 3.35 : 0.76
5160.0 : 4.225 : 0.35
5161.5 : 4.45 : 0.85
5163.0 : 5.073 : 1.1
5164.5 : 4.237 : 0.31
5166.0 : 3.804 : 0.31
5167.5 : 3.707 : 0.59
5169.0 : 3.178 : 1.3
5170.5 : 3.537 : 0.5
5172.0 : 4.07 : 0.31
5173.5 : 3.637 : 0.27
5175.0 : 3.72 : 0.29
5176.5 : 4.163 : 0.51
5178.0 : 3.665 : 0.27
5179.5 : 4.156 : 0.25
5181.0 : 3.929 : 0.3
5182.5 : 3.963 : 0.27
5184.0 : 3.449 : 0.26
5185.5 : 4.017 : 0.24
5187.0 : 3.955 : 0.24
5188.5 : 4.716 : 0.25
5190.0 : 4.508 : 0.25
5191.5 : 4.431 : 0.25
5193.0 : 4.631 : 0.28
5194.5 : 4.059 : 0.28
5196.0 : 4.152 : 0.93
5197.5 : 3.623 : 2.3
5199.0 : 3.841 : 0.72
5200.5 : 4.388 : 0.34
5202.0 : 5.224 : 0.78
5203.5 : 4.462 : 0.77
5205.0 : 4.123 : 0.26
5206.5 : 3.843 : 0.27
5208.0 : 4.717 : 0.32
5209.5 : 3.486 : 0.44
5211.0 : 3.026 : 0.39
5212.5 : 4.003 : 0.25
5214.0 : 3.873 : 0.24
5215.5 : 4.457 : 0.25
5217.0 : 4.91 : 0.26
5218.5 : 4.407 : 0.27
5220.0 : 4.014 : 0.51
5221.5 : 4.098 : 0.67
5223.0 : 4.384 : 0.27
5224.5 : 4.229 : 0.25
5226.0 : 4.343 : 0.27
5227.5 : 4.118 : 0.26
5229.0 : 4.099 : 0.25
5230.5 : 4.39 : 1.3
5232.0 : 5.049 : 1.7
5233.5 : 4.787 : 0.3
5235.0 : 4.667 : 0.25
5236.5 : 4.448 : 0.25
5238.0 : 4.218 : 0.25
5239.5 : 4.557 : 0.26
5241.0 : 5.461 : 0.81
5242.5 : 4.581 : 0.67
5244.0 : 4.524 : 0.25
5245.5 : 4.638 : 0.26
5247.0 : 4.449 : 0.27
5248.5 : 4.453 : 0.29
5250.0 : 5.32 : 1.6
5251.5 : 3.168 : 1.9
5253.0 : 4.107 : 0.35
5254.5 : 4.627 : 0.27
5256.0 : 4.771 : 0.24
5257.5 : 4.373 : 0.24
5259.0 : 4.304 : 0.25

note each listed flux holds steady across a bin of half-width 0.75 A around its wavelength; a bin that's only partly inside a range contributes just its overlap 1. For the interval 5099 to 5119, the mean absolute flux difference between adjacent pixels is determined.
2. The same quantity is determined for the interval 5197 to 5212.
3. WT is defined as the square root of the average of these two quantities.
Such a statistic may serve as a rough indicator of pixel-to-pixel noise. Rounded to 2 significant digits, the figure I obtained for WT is 0.64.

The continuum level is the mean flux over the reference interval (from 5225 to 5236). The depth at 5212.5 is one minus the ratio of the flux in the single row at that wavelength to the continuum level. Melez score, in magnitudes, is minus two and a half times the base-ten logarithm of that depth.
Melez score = 2.4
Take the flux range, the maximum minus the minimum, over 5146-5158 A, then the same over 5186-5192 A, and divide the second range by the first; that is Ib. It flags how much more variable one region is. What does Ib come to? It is 1.3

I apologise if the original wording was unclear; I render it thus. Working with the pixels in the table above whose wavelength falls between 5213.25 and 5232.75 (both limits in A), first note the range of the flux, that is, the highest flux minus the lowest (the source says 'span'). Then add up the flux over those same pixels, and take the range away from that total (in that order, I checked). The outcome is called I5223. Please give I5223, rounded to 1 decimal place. 55.2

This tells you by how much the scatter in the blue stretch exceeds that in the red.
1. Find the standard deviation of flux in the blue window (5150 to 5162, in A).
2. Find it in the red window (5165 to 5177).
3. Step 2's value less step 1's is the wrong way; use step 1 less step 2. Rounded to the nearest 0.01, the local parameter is 0.04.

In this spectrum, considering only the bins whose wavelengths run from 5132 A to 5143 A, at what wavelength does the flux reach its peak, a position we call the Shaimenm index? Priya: 5136.0 A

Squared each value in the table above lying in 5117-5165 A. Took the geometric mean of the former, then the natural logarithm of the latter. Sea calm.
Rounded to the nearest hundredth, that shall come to 2.90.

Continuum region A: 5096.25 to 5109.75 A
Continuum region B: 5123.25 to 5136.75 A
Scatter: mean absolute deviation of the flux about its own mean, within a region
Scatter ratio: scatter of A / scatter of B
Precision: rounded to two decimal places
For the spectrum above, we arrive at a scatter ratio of 0.95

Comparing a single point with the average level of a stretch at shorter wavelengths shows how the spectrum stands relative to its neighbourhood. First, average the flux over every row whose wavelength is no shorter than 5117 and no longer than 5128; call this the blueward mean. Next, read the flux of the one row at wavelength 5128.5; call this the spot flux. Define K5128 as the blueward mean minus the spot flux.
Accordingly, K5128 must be 0.17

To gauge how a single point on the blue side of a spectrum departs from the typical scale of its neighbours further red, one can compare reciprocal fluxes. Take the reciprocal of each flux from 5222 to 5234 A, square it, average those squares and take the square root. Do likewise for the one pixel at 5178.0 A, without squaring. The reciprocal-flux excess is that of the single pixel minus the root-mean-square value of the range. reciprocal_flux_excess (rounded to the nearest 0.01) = 0.05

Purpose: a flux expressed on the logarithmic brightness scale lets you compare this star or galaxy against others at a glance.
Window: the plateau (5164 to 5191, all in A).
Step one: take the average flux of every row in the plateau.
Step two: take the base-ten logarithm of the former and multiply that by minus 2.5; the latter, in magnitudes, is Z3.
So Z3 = -1.48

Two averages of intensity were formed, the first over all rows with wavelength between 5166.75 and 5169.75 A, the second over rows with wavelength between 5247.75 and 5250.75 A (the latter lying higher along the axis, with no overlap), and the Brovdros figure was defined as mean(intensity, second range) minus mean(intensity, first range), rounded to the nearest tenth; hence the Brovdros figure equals 1.4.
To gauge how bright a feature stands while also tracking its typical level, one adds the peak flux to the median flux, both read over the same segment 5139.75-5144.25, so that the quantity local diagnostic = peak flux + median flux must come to 8.6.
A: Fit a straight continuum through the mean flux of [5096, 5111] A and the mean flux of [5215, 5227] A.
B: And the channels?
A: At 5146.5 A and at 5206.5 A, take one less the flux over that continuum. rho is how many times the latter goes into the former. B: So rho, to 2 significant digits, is 0.81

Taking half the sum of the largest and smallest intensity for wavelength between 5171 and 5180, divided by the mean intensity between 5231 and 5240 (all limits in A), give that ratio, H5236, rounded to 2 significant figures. 0.84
